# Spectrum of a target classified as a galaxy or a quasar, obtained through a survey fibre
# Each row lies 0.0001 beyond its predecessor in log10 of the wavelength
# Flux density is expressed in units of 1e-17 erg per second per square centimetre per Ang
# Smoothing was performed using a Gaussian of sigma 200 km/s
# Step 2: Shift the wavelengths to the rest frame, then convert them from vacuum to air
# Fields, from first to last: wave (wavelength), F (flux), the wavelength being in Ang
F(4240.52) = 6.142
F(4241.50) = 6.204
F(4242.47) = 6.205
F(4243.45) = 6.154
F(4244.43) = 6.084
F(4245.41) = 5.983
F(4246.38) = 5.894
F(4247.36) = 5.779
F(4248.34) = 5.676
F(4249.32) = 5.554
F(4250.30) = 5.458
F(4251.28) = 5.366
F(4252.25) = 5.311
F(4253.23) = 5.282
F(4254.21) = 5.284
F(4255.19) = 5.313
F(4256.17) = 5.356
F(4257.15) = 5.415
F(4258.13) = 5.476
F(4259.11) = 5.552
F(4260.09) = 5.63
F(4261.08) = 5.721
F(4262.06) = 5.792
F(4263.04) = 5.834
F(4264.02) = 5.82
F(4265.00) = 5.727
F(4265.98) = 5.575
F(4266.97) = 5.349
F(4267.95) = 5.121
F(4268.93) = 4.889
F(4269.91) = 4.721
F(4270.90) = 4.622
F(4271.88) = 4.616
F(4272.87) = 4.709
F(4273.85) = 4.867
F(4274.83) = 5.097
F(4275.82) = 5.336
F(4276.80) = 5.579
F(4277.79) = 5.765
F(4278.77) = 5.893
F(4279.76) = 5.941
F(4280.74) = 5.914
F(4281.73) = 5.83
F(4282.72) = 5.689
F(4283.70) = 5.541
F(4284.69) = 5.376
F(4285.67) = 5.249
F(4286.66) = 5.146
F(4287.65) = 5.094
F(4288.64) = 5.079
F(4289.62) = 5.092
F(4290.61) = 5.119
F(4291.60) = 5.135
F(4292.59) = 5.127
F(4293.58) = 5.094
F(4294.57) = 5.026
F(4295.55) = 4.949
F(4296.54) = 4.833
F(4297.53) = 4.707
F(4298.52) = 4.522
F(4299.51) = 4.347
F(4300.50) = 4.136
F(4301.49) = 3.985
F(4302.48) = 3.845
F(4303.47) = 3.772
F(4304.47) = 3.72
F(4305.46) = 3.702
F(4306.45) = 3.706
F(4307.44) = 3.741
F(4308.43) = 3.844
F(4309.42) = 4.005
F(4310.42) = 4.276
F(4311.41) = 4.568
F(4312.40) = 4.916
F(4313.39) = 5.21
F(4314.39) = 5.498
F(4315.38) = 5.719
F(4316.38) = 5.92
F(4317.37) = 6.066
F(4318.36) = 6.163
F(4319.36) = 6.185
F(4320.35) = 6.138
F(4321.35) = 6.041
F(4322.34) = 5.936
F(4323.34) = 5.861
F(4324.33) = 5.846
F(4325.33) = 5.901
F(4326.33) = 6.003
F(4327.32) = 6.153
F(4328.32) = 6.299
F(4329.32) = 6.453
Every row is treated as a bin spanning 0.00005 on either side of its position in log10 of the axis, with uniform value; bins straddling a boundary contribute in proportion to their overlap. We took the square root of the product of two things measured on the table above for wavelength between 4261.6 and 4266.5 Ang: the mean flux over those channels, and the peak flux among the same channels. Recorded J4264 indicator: 5.79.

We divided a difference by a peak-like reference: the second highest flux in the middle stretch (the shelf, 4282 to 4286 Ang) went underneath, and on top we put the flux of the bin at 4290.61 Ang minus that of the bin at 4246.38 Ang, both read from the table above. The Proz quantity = -0.14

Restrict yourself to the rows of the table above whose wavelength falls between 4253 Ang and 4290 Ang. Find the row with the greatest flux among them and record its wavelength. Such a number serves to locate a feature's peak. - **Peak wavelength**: 4279.76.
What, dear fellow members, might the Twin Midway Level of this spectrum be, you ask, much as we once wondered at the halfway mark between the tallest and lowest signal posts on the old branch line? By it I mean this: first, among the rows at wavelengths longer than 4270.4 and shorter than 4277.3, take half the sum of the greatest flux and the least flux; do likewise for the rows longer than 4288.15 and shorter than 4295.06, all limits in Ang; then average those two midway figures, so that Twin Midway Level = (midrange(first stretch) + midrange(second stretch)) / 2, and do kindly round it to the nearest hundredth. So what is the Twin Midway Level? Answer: 5.09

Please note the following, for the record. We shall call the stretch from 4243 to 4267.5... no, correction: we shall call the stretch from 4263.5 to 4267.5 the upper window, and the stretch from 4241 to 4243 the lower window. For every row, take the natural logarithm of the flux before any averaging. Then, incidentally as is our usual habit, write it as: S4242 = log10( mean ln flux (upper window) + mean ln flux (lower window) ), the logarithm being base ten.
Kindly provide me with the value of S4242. 0.550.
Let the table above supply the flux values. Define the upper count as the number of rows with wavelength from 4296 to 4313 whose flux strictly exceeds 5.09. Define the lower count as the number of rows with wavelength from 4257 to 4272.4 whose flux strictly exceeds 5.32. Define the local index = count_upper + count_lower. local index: 11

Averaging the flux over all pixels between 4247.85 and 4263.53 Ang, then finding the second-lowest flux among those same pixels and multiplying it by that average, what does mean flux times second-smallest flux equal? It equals 29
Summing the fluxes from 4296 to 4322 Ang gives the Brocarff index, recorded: 124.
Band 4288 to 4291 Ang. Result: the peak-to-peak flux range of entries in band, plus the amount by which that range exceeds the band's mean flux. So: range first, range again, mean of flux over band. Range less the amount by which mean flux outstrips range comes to -5.0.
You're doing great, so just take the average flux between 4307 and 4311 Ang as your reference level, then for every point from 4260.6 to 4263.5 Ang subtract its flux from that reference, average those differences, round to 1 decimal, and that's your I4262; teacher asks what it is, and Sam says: -1.8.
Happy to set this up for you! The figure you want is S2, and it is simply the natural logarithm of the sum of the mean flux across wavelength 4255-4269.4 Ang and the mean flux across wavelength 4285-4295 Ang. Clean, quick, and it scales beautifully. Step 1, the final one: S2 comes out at 2.36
